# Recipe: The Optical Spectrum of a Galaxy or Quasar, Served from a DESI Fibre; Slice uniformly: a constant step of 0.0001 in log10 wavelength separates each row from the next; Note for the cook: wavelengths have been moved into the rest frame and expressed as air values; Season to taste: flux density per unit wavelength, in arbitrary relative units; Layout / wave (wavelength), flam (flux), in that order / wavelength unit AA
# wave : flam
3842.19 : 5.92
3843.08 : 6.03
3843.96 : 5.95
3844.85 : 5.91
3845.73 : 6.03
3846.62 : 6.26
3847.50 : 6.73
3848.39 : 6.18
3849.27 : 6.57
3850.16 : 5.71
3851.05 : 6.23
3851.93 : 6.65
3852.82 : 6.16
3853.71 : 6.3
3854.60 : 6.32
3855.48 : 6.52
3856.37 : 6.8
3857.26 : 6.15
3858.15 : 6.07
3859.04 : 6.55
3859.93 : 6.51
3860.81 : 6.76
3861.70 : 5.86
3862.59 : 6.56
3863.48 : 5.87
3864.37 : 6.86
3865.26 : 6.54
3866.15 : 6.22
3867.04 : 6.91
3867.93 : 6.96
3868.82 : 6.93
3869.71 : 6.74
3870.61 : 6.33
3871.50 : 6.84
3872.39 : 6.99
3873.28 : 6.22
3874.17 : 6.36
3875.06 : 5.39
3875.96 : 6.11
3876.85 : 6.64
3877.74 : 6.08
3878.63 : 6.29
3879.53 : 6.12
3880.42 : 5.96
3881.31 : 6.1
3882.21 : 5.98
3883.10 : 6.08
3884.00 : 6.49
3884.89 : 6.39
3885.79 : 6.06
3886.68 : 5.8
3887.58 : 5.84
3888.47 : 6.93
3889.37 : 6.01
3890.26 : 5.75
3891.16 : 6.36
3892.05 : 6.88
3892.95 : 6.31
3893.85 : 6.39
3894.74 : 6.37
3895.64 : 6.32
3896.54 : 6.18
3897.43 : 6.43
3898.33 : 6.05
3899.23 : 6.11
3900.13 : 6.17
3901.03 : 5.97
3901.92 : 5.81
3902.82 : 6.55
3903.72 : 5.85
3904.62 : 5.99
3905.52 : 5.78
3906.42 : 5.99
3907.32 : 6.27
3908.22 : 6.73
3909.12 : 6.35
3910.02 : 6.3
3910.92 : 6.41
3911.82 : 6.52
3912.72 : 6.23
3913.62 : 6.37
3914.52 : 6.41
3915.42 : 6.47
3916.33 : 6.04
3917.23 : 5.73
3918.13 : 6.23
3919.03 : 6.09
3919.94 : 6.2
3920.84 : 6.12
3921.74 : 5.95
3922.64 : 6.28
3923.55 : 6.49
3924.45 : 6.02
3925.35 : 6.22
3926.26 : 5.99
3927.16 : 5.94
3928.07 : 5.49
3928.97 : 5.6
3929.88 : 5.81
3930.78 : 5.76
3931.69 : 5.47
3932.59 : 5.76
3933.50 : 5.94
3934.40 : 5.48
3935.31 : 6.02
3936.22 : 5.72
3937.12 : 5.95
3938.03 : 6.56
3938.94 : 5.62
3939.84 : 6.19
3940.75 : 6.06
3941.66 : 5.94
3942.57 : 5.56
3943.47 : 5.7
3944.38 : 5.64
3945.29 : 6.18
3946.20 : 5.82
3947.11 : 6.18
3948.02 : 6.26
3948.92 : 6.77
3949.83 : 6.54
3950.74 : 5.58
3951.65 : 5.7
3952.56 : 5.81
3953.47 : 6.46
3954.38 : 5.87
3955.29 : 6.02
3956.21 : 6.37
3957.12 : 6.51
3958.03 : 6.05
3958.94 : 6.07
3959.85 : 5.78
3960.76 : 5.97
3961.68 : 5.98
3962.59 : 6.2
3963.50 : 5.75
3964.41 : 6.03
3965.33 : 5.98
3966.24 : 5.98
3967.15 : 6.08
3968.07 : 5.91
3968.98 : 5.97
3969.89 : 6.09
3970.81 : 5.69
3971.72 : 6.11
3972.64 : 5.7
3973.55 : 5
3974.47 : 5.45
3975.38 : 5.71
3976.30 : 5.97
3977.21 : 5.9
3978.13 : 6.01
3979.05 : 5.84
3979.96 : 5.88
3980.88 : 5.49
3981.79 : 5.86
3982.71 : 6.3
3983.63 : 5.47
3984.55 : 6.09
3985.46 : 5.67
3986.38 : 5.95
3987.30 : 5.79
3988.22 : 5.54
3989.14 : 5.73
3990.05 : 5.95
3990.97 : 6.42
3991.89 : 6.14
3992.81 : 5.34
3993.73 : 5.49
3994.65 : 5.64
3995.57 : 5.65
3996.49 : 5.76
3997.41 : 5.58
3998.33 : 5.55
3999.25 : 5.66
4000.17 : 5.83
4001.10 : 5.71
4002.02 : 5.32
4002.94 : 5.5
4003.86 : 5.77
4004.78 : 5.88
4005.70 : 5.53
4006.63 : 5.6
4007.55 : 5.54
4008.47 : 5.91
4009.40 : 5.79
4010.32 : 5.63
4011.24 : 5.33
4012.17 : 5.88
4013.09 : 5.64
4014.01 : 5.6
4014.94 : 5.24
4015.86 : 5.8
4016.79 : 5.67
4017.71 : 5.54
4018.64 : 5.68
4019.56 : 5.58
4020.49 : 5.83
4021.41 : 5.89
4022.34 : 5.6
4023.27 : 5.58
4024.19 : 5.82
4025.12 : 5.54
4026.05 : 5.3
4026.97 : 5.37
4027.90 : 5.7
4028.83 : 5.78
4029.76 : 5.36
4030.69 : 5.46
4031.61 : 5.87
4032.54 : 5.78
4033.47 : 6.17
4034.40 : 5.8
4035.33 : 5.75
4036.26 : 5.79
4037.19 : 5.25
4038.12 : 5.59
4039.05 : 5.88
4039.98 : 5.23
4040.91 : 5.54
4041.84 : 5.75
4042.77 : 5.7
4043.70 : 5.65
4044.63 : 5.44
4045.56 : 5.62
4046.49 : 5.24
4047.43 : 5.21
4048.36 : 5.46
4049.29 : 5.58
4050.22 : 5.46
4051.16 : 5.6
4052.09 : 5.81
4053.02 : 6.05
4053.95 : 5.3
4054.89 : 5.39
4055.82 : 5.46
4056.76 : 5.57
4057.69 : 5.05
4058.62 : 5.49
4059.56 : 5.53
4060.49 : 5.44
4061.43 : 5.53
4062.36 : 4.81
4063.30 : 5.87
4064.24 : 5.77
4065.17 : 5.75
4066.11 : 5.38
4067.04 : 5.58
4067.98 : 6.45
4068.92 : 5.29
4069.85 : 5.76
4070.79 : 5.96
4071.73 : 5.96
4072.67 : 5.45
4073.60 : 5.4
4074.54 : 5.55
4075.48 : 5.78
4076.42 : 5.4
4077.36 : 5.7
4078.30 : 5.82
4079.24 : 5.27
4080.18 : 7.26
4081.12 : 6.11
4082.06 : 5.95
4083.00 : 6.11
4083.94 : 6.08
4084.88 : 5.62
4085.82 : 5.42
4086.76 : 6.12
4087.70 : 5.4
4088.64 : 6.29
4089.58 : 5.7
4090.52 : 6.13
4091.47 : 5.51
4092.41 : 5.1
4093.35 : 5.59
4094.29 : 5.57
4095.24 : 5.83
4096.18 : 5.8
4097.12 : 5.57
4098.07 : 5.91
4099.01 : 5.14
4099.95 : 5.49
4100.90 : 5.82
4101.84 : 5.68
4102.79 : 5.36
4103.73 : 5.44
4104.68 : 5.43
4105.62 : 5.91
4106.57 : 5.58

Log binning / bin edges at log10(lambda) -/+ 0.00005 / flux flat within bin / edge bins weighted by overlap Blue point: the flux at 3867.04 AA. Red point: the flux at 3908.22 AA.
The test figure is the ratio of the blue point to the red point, 1.03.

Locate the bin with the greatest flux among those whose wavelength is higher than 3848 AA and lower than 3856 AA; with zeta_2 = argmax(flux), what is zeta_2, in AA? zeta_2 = 3851.93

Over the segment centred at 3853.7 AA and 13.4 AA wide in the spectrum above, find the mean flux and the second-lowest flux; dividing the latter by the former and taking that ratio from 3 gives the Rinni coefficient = 2.05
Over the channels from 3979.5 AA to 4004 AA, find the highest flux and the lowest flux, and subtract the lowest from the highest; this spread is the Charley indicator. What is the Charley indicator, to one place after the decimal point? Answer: 1.1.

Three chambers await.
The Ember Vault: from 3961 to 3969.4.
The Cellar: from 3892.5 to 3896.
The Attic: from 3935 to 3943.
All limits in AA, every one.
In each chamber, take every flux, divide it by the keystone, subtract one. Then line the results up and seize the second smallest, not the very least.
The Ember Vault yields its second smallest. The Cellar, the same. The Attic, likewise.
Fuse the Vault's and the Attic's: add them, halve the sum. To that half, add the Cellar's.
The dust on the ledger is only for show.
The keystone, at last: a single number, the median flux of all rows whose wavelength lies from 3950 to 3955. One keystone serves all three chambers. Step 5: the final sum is 0.08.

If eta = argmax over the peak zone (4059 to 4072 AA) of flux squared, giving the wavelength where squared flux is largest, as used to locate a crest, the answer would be 4067.98 AA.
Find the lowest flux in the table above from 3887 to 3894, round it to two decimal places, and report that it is 5.75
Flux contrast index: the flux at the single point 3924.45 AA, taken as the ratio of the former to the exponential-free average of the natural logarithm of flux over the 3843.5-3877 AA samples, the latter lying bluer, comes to 3.25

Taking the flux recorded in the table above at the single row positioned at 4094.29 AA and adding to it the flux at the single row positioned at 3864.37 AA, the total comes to 12.4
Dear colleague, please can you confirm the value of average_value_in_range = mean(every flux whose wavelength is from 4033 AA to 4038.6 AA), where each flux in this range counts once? 5.72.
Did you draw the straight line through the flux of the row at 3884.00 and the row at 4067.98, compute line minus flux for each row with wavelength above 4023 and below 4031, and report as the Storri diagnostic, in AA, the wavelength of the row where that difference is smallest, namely 4024.19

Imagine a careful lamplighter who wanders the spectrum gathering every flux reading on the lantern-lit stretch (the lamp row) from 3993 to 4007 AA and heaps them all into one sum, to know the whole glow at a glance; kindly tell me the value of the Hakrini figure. 84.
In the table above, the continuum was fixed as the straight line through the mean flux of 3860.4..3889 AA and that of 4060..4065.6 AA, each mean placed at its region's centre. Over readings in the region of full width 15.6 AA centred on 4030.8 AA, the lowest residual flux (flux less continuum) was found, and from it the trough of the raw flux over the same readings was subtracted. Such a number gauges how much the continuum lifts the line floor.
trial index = -5.64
